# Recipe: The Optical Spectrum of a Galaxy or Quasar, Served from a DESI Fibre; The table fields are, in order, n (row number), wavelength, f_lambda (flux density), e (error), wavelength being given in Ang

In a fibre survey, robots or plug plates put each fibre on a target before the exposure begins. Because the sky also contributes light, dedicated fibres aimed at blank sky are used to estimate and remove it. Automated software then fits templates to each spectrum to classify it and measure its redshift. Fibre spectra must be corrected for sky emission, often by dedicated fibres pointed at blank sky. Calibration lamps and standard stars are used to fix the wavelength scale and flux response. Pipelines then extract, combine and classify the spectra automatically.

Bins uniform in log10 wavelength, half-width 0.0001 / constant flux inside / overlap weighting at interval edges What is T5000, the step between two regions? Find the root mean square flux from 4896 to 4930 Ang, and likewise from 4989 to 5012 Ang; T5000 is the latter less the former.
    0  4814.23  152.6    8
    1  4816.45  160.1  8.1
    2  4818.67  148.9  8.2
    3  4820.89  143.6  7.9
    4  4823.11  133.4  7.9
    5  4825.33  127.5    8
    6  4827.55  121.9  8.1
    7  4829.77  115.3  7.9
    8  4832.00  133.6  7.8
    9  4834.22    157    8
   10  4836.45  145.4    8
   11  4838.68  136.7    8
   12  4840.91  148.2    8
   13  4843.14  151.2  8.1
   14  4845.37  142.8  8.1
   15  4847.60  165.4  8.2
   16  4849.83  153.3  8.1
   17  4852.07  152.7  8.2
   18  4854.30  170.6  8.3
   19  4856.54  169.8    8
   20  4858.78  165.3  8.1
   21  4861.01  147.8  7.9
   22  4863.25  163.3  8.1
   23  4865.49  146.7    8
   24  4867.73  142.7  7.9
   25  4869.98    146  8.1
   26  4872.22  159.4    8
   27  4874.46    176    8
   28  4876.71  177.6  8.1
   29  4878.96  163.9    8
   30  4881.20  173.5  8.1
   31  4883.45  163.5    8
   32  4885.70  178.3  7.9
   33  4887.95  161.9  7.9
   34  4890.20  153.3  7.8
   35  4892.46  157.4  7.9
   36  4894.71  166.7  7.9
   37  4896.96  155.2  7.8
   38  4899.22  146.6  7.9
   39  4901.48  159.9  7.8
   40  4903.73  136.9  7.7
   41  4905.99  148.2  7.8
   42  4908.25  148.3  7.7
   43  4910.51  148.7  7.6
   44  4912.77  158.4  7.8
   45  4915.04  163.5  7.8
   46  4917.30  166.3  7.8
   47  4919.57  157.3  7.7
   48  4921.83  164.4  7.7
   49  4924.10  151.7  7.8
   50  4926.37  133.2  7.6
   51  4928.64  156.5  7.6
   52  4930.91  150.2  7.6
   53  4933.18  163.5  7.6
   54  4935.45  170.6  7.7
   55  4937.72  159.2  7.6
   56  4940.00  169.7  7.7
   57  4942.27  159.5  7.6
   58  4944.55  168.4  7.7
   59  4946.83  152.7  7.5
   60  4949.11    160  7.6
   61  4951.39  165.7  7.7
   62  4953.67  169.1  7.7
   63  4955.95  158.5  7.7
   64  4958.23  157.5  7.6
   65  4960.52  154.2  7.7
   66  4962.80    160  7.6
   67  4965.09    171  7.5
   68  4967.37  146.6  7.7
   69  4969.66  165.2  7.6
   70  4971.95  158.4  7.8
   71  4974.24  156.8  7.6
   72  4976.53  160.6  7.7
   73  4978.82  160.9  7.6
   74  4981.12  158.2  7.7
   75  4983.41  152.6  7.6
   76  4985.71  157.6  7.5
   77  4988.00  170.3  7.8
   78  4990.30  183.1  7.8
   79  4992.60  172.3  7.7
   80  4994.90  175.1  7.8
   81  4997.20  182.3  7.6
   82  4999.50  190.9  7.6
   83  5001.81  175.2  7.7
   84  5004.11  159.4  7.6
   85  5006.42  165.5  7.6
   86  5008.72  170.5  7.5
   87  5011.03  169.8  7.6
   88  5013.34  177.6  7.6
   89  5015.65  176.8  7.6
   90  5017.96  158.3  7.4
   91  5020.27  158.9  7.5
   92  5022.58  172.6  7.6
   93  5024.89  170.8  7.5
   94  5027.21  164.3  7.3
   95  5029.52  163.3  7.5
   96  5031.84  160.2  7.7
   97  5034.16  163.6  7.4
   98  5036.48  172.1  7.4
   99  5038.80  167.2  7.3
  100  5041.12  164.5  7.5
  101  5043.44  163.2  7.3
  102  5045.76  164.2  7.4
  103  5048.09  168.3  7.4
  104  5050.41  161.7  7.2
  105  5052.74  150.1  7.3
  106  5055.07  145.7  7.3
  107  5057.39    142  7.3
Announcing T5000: 21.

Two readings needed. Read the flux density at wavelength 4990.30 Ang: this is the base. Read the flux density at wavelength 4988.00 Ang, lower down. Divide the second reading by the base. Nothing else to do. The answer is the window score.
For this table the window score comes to 0.93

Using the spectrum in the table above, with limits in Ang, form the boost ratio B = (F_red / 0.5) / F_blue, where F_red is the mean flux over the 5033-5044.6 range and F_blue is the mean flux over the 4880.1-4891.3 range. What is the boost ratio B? 2.00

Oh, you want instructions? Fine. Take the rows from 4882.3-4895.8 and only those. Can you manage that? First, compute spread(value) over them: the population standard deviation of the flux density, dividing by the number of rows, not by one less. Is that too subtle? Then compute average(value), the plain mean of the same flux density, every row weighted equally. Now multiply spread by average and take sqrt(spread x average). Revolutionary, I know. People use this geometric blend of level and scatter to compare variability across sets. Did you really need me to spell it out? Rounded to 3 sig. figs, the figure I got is 35.9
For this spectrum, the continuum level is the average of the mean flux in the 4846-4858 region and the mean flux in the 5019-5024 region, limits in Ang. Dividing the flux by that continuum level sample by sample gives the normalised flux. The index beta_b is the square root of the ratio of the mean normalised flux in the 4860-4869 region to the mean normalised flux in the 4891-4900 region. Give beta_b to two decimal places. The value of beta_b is 0.98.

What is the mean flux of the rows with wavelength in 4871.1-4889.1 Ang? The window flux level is 169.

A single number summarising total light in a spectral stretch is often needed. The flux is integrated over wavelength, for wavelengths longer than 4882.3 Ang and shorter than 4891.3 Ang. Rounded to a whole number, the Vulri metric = 1479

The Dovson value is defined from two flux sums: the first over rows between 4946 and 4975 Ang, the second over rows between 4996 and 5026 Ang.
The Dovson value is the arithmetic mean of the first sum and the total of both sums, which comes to 3190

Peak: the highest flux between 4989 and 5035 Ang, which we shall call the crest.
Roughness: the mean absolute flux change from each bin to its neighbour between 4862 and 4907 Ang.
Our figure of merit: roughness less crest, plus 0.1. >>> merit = -180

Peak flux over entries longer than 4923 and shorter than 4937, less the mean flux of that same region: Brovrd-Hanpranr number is 16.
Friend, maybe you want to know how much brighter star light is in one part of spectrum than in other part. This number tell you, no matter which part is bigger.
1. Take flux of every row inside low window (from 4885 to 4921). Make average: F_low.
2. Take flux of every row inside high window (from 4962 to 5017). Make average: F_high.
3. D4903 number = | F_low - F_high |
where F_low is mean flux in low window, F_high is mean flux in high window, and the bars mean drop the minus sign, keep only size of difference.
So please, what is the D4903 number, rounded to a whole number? 11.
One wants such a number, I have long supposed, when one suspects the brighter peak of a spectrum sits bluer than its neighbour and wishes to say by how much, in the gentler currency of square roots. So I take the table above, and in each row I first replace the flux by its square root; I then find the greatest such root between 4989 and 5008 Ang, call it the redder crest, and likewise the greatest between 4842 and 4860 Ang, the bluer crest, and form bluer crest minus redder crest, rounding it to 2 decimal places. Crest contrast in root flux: -0.76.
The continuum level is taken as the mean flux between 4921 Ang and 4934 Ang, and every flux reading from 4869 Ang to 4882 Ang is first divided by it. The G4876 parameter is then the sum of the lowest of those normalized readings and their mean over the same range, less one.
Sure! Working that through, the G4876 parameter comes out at 1.04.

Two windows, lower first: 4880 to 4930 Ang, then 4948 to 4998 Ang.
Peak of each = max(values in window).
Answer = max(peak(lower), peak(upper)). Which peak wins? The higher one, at 183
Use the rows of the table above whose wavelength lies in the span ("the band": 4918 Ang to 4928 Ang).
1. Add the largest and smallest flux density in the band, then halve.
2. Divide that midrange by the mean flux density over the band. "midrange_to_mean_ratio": 0.98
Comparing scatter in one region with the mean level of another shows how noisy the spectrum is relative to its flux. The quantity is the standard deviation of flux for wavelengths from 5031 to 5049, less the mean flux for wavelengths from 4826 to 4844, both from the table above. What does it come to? -135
